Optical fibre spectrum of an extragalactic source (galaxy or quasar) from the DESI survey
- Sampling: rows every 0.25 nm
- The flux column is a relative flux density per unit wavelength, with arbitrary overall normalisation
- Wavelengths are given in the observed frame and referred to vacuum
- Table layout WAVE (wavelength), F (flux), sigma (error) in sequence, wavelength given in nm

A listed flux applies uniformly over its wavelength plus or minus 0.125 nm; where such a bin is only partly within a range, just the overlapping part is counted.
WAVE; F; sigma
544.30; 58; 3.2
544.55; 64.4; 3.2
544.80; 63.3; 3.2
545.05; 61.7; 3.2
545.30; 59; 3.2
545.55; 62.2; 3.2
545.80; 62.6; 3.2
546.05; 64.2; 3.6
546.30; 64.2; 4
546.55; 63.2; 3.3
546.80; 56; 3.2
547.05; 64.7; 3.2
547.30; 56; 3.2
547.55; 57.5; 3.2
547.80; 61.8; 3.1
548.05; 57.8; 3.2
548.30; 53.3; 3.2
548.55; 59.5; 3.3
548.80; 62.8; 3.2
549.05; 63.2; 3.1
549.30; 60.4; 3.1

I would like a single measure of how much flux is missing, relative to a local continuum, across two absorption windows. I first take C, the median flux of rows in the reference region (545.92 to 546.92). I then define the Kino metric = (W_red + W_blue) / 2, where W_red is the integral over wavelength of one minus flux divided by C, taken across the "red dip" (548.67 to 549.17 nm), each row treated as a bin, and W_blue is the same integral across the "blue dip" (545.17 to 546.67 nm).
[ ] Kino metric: 0.016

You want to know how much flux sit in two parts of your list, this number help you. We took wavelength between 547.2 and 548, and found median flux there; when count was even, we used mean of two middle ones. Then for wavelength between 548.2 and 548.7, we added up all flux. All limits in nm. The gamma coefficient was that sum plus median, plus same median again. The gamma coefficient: 228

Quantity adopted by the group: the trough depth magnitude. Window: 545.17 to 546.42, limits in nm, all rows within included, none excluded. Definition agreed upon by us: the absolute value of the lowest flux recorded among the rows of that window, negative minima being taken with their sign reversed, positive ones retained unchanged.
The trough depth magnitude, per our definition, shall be 59.0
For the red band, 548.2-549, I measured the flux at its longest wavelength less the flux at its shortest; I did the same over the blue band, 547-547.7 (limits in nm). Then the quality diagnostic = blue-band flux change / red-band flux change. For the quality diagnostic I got -0.8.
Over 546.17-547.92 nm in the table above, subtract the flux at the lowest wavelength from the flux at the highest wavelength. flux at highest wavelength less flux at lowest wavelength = -2.4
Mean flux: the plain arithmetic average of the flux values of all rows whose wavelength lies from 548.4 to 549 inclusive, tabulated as 61.1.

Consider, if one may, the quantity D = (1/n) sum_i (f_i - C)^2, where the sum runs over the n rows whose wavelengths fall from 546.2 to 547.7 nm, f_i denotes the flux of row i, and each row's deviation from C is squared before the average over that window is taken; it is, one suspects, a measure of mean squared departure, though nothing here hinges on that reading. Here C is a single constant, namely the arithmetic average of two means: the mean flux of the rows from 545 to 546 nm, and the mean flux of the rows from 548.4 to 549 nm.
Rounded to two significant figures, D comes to 16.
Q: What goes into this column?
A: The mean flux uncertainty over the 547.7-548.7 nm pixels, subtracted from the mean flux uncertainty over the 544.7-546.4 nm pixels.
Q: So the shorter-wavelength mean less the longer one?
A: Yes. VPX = 0.2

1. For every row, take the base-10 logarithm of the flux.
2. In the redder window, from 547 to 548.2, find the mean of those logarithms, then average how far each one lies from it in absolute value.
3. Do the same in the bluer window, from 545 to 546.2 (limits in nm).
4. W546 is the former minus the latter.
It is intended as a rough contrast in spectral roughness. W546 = 0.0123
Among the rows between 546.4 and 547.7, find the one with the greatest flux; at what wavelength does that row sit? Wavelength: 547.05 nm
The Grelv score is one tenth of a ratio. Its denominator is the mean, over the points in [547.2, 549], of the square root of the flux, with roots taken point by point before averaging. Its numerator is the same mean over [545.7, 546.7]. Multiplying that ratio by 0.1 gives 0.104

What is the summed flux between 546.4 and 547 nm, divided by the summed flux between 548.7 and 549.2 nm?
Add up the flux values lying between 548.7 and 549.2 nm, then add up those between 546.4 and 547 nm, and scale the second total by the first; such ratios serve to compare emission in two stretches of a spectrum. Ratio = 0.95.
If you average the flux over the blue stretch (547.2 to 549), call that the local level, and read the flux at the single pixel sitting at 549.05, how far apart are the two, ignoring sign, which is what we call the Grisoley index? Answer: 5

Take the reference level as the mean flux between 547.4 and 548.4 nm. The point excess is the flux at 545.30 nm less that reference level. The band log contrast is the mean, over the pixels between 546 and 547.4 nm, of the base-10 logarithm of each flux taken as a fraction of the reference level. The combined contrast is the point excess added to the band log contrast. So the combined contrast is 1.4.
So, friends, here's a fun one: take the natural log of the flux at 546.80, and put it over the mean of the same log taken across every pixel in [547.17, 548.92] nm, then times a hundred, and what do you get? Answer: 99.0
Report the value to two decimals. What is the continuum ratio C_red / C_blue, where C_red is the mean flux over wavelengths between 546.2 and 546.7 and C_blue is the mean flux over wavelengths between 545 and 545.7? 1.04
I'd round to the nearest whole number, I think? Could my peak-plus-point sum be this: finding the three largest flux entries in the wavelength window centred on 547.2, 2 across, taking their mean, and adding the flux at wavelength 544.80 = 127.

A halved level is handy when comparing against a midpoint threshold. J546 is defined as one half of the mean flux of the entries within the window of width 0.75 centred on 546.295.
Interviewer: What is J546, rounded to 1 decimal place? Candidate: 31.9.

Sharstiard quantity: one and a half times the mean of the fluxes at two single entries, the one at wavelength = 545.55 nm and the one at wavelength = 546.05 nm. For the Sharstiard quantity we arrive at 94.8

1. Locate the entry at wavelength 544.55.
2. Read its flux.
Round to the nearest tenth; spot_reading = 64.4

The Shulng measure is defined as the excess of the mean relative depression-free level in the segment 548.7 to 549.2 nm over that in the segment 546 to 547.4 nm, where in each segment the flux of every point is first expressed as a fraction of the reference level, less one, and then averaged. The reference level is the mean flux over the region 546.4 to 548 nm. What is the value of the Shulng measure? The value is 0.03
